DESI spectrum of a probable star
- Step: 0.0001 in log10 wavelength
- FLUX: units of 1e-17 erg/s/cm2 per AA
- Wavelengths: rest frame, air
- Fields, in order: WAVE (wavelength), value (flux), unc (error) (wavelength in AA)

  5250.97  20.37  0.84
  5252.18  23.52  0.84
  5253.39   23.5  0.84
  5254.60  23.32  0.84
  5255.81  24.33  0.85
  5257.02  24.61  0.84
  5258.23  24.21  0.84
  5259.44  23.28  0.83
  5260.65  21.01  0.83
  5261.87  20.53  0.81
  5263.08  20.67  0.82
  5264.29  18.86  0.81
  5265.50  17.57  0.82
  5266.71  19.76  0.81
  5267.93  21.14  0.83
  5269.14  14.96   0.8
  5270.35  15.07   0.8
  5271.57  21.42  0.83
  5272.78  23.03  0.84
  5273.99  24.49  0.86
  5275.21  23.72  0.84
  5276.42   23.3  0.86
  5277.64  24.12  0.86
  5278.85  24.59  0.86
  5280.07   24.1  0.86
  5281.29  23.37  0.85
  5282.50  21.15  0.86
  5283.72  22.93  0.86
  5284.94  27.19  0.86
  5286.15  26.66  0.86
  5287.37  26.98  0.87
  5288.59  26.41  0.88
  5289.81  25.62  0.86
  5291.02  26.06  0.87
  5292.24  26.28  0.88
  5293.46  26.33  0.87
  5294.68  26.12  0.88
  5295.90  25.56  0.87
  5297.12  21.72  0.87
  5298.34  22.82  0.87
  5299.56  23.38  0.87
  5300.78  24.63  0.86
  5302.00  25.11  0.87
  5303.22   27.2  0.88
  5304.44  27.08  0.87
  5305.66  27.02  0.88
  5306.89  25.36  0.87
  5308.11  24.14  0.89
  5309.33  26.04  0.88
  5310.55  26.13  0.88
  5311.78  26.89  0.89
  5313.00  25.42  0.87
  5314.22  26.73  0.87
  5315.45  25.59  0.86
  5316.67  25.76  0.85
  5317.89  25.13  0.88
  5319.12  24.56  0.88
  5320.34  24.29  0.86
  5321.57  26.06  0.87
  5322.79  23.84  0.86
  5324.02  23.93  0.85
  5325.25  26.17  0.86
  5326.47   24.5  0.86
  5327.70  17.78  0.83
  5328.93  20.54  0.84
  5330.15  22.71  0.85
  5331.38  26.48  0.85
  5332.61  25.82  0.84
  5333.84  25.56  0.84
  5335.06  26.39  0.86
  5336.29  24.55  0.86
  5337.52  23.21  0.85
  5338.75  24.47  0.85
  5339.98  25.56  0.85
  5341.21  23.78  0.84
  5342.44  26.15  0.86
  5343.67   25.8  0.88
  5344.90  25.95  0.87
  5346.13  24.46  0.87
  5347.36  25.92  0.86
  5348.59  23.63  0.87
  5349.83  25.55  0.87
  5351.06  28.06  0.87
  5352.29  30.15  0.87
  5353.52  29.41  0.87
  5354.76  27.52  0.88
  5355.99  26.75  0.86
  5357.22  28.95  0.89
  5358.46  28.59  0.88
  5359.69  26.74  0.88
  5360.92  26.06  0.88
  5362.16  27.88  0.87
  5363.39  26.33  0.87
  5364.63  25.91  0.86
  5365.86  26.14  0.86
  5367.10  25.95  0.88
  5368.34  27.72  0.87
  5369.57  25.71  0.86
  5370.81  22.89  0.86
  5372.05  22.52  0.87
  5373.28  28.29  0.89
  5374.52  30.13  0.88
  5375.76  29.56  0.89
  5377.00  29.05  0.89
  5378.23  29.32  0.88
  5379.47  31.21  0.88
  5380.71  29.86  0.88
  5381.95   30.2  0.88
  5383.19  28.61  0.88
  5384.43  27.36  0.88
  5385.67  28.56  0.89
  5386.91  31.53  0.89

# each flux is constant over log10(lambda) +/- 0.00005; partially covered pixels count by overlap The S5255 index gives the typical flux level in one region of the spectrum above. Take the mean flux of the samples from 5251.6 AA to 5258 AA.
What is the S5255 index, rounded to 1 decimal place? 23.9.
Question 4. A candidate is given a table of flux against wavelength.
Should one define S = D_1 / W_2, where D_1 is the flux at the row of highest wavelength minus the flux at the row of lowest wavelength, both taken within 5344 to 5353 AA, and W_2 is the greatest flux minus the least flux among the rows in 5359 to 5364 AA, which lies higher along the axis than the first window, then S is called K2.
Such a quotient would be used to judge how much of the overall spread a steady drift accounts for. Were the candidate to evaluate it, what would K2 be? 2.3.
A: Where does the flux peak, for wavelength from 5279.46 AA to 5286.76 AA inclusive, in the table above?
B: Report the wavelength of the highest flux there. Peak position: 5284.94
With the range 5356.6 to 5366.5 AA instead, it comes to 5357.22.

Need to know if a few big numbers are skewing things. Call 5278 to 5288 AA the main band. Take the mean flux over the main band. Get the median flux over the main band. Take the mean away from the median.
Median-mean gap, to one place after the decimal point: -0.3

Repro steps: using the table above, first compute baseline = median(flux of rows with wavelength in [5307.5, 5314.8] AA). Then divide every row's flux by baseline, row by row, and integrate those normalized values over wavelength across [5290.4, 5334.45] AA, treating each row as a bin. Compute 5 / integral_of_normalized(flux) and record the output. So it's 0.12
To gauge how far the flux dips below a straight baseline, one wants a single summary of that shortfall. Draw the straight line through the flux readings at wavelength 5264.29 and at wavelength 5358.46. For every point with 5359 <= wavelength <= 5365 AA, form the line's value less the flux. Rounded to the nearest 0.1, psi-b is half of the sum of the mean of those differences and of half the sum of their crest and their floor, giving 2.3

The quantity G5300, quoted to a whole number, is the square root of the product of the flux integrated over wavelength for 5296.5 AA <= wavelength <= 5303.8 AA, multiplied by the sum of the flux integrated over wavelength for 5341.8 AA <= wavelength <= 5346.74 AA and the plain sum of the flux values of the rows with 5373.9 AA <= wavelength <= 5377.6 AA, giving 195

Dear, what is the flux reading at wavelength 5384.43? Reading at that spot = 27.36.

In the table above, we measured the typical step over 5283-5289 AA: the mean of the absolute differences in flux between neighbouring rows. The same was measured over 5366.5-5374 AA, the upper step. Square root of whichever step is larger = 1.6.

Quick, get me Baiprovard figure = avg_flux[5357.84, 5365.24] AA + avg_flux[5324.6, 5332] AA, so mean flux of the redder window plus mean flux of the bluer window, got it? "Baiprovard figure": 49.9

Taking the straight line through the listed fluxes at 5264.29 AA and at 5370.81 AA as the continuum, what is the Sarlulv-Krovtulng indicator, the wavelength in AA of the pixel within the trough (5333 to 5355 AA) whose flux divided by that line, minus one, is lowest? 5348.59 AA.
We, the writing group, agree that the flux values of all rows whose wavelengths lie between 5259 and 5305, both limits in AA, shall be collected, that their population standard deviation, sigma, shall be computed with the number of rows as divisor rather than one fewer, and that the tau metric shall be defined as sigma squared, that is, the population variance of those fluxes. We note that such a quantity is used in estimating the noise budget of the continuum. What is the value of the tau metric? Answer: 10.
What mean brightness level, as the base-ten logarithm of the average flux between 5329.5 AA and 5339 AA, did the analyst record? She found 1.40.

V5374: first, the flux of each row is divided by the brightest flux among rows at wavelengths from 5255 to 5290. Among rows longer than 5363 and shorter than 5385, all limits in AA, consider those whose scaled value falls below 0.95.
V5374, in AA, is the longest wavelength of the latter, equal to 5372.05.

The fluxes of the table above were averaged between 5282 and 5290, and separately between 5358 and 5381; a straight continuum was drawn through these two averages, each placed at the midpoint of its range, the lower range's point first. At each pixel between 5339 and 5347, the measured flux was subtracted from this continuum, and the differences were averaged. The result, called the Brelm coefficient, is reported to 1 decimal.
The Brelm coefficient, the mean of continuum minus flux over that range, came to 1.4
